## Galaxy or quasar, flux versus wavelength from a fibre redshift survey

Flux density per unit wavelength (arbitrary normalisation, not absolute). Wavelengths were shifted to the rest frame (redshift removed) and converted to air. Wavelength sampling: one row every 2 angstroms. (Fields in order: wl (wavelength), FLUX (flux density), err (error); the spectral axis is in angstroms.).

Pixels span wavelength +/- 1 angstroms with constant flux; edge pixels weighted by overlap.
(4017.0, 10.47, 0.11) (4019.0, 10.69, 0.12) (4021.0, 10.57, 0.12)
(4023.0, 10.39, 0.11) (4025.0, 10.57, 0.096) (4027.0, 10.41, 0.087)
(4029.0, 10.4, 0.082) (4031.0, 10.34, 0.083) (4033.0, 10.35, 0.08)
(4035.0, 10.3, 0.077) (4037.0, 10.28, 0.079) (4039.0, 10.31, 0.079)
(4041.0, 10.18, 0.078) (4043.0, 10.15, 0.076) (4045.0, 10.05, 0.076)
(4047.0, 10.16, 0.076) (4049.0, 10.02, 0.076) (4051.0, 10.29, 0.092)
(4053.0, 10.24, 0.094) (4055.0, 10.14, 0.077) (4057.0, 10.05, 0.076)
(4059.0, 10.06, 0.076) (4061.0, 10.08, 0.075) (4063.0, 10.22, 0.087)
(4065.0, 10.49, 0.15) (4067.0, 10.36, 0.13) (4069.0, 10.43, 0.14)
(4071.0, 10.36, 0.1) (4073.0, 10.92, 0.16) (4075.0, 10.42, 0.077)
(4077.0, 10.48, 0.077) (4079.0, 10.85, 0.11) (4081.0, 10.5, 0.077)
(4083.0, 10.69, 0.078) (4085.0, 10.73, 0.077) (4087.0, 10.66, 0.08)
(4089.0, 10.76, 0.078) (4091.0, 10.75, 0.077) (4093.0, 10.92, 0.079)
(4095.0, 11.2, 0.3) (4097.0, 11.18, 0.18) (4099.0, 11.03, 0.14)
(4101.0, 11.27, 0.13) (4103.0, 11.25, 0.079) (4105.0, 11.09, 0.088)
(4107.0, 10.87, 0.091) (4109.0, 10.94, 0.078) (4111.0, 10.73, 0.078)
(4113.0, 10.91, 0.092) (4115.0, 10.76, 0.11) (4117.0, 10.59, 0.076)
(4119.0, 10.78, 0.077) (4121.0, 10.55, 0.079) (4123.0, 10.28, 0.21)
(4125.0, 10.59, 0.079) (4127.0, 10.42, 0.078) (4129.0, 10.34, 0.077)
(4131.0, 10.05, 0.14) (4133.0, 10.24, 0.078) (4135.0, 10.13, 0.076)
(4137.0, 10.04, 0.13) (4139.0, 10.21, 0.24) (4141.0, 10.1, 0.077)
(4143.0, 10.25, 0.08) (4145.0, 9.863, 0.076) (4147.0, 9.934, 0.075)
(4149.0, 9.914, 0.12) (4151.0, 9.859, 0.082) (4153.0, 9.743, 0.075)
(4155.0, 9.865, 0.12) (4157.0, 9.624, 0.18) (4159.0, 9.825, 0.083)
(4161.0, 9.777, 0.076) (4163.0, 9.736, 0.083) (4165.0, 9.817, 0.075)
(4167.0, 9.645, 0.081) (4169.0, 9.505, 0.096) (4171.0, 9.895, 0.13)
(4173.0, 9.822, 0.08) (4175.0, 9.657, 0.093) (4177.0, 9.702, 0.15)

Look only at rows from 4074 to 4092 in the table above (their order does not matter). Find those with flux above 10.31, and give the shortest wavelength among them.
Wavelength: 4075.0 angstroms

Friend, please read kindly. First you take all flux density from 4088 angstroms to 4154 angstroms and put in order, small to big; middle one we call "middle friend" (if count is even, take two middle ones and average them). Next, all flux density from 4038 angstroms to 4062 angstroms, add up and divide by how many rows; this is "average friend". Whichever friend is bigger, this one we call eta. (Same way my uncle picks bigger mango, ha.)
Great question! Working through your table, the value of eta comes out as 10.6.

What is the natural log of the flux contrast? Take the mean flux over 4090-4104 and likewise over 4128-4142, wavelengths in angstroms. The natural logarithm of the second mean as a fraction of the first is -0.09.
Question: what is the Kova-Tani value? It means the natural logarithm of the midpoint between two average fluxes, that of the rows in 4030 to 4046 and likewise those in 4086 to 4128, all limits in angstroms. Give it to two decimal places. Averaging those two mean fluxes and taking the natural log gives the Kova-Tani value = 2.36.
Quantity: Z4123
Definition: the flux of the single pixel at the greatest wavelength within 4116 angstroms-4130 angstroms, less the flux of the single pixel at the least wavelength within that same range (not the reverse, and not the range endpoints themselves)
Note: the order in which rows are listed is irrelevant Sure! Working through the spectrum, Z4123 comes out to -0.25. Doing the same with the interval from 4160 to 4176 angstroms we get -0.12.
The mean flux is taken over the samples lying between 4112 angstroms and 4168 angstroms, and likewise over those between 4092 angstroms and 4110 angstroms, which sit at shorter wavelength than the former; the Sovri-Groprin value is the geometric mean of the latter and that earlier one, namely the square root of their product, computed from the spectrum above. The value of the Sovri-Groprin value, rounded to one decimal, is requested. 10.6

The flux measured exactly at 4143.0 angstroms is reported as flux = 10.25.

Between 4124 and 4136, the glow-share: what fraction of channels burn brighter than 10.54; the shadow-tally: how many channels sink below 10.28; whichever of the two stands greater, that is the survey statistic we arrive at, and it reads 3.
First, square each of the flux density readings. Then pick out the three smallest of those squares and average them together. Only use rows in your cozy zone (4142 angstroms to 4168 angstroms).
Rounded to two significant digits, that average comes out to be 93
